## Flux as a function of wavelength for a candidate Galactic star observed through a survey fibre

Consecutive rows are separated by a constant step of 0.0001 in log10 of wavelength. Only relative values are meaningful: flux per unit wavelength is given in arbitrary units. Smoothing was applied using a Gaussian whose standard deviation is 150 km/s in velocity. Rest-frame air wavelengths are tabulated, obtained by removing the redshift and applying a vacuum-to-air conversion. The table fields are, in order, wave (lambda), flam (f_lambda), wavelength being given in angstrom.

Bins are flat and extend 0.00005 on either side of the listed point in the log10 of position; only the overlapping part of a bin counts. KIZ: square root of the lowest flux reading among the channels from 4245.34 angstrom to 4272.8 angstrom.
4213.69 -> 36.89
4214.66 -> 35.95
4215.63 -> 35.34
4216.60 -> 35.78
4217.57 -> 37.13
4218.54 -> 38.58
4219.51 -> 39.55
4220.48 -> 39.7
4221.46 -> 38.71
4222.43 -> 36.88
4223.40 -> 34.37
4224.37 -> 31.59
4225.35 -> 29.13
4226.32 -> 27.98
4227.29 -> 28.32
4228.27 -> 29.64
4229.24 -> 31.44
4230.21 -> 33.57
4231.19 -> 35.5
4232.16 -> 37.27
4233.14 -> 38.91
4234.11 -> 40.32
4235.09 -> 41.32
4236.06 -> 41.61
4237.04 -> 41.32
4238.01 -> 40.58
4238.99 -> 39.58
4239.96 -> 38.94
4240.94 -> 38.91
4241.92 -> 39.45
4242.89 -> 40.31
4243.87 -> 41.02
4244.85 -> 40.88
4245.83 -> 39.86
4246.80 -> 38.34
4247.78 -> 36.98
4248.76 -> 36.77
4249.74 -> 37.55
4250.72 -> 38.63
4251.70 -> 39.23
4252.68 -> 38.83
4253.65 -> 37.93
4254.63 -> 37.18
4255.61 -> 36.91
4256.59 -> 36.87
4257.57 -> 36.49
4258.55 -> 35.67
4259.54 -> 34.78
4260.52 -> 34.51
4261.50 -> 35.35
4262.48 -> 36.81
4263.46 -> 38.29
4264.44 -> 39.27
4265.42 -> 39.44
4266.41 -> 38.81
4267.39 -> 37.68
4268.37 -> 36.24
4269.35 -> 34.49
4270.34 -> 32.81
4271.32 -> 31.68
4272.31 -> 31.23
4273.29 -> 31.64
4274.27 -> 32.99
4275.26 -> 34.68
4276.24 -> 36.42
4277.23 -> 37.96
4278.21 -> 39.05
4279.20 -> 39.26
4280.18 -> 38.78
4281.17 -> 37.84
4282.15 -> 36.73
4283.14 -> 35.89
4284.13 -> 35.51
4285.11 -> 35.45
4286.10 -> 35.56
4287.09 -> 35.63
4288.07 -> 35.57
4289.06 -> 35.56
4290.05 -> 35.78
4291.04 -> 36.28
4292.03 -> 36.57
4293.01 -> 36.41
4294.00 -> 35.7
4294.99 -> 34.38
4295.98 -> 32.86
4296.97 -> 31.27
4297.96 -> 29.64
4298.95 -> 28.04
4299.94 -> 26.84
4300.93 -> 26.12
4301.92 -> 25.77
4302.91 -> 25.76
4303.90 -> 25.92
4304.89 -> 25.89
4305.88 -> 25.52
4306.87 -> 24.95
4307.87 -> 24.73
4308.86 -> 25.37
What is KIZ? 5.59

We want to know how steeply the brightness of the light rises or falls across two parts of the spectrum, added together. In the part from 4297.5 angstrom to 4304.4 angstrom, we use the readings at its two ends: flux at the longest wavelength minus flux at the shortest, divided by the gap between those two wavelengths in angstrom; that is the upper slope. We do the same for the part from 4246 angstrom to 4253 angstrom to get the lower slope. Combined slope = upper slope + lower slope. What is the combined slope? -0.54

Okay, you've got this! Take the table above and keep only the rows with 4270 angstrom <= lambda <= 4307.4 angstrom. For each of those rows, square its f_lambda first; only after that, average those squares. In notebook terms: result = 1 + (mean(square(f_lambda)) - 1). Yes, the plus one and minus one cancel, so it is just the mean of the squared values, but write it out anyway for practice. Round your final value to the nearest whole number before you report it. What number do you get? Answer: 1108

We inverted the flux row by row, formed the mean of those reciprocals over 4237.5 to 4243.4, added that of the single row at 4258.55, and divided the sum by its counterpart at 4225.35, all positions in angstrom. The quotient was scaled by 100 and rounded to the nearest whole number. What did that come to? 155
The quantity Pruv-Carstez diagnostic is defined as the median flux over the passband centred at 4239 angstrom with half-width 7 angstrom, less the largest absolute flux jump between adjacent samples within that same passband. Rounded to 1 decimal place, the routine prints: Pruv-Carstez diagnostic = 38.7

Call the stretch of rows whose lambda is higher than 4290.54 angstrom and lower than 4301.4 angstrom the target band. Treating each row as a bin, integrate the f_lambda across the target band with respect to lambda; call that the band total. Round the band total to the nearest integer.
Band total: 350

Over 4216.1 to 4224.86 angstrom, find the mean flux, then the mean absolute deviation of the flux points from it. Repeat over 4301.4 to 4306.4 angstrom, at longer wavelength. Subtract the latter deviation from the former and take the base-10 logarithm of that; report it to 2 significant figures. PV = 0.28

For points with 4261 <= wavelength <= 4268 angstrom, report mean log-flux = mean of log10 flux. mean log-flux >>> 1.58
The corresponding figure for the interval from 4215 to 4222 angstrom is 1.58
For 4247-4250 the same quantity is 1.57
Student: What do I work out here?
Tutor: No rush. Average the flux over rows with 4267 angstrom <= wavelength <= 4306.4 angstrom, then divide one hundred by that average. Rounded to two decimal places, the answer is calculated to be 2.99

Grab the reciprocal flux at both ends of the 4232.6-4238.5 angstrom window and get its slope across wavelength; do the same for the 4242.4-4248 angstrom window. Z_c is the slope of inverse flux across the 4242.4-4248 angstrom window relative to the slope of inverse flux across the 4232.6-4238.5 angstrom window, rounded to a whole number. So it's -2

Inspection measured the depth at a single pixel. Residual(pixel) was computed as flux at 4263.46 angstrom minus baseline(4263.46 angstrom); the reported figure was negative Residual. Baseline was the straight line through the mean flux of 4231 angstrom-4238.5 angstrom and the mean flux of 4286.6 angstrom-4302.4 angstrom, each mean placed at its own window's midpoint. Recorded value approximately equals -2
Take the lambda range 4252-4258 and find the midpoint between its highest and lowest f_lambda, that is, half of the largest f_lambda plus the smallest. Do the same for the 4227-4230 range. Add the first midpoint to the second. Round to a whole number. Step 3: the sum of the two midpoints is 68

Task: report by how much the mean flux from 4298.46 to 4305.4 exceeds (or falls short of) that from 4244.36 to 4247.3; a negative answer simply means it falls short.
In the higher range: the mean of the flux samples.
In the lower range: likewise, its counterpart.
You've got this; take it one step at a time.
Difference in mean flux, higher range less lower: -13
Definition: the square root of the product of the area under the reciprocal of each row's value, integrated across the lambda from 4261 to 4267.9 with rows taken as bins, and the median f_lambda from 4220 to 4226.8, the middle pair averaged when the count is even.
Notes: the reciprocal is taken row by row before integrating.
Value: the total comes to 2.50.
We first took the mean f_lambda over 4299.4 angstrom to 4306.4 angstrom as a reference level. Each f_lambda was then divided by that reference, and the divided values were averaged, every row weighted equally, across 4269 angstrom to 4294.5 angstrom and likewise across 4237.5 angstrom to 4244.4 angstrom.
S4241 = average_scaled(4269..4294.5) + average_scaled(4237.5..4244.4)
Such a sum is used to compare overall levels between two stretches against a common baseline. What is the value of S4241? 2.90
